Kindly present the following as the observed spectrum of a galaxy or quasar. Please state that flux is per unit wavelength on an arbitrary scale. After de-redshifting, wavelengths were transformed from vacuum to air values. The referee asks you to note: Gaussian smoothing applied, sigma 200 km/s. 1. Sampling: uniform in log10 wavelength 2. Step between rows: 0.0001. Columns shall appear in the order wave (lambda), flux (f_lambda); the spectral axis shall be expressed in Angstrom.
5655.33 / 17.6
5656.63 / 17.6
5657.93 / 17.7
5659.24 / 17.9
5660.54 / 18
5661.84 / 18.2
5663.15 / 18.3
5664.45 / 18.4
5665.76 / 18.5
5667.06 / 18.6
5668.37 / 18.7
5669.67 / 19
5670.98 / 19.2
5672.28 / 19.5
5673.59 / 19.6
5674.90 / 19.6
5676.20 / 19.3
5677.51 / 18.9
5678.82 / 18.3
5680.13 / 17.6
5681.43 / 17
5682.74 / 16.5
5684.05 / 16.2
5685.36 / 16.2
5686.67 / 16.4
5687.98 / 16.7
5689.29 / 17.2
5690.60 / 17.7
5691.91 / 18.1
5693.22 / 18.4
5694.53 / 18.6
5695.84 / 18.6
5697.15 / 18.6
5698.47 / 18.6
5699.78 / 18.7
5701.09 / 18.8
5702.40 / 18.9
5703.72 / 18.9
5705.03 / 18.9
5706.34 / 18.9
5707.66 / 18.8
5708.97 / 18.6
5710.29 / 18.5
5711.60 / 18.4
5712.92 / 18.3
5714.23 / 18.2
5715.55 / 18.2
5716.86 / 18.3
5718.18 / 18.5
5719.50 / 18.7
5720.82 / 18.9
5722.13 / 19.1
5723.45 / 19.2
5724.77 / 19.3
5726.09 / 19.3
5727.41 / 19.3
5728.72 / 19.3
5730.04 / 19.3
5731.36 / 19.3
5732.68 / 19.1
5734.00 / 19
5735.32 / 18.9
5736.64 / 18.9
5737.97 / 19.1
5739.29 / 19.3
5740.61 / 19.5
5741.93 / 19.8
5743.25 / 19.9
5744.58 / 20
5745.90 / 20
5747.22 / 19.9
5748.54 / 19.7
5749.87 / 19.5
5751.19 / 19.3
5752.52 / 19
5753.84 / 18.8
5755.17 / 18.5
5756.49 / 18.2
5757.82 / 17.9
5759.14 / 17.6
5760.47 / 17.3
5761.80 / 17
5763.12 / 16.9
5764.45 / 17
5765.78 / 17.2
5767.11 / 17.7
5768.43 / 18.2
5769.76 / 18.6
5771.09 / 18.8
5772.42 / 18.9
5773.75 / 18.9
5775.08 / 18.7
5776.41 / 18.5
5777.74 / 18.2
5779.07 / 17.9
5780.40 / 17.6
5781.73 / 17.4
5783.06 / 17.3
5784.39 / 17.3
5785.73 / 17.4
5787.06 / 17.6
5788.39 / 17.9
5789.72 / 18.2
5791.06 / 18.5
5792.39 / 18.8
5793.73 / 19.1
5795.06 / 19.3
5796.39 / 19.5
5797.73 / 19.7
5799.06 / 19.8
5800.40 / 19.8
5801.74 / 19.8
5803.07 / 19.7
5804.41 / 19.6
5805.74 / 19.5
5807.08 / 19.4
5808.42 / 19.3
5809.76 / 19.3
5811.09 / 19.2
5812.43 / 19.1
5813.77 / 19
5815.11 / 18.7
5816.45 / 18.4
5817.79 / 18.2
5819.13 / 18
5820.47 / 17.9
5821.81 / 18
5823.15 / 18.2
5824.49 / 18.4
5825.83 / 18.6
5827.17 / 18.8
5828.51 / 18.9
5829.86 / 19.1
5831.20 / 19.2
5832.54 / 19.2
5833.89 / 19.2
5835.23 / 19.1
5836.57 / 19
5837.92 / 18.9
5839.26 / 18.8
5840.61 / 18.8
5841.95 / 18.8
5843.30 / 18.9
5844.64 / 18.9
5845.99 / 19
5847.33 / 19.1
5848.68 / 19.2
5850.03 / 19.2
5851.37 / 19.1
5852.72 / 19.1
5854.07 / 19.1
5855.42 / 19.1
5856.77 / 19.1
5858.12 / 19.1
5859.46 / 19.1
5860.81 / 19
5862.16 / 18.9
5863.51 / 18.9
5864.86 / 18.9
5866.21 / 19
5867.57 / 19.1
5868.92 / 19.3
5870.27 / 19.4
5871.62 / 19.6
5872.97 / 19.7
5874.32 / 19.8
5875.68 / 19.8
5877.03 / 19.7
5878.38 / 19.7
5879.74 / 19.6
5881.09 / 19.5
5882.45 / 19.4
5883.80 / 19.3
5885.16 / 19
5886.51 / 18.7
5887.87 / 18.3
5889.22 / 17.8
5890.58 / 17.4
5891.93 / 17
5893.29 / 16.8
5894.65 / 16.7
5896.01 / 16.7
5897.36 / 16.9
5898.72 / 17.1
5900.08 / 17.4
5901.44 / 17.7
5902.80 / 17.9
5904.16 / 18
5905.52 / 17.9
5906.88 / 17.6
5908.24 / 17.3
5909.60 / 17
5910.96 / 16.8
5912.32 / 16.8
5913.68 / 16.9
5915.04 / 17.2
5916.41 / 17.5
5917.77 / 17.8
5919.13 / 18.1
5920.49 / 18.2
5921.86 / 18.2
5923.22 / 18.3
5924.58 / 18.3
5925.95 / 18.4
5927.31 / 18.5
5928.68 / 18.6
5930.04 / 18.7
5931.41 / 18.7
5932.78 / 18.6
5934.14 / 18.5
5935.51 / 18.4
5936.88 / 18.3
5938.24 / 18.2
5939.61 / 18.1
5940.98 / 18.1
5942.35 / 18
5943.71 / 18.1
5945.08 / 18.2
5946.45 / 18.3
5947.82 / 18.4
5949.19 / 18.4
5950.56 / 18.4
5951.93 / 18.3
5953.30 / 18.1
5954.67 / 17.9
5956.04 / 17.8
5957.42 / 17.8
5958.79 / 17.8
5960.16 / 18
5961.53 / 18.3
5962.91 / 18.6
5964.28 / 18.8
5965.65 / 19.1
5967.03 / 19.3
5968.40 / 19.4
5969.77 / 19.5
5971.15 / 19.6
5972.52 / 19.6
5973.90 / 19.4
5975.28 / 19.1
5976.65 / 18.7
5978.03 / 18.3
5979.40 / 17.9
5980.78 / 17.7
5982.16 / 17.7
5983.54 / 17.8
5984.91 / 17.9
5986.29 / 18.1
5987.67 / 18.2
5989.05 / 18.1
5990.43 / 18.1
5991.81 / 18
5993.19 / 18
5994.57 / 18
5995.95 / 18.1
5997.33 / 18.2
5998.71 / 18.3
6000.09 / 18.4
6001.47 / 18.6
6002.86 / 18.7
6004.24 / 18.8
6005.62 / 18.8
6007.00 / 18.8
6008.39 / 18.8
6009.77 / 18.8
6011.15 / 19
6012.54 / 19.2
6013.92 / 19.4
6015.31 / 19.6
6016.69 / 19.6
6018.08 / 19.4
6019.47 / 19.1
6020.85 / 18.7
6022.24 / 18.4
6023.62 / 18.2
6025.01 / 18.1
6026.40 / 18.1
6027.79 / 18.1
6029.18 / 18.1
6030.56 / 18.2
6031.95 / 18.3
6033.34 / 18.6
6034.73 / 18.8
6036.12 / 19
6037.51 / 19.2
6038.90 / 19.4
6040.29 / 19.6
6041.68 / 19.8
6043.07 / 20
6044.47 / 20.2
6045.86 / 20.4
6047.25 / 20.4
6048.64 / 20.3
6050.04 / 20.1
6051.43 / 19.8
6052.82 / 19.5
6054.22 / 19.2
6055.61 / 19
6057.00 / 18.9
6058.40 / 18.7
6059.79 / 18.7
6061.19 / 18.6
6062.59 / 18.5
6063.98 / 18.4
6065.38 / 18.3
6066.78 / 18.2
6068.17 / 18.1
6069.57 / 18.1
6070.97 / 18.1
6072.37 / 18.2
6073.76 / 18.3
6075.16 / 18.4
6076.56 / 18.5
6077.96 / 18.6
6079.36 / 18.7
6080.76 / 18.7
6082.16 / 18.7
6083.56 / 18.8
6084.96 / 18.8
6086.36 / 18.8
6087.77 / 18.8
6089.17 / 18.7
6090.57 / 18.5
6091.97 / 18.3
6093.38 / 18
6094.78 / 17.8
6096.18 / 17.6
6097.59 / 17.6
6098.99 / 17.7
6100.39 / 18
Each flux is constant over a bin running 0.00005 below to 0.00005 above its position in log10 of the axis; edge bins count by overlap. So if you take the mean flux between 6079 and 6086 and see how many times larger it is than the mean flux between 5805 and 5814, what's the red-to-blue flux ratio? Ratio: 0.97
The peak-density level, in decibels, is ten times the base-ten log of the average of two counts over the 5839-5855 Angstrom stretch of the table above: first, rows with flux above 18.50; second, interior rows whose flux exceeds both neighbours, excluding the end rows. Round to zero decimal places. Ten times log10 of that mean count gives 8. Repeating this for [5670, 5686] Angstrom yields 5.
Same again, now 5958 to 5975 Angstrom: 7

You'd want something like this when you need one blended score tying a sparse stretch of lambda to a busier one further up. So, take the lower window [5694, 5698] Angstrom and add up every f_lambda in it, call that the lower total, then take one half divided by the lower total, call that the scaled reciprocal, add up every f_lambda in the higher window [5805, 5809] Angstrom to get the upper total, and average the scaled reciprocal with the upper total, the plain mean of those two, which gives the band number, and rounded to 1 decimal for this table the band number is 29.1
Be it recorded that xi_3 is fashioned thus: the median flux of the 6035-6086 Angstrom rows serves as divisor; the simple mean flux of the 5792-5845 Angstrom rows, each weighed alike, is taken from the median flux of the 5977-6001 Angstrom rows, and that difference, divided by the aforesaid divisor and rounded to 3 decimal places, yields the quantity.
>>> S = -0.048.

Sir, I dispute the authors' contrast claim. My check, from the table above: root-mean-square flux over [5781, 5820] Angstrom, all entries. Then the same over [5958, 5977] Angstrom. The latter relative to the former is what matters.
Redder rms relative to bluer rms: 1.01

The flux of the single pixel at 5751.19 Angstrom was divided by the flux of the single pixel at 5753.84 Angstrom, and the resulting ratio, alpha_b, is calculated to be 1.03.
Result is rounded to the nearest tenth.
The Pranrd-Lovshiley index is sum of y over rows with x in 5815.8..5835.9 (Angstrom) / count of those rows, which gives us 18.6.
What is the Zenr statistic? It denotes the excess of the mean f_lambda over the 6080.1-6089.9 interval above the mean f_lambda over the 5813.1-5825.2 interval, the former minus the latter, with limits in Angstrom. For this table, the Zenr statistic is 0.4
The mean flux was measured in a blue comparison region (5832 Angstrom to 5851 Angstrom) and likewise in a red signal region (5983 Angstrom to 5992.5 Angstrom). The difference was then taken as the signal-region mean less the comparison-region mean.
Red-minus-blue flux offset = -1.0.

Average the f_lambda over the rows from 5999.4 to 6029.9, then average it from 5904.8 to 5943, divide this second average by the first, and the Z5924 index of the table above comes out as 0.96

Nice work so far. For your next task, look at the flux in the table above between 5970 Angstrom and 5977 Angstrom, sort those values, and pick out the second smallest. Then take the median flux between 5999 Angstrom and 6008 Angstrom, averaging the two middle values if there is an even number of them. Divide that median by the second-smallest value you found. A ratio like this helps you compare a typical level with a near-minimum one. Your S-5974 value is 0.98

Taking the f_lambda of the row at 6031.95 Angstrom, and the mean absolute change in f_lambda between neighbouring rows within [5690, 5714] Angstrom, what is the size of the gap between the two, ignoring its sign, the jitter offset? 18.2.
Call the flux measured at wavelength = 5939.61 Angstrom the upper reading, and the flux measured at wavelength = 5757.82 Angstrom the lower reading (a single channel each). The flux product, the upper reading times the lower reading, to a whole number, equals 324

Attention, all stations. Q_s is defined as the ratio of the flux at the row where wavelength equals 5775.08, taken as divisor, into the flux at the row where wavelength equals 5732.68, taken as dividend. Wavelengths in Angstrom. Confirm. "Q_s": 1.02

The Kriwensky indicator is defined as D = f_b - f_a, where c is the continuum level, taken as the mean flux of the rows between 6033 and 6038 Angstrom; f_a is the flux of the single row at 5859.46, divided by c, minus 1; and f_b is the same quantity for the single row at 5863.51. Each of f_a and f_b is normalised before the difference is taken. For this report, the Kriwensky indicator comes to -0.011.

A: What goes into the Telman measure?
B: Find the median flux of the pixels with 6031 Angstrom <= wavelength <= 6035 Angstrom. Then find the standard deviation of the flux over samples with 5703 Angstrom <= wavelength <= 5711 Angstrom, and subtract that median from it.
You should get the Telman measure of -18.4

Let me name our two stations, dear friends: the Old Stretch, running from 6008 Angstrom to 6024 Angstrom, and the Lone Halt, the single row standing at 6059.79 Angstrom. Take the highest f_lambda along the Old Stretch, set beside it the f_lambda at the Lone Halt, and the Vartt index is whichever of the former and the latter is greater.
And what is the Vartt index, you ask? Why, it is 19.6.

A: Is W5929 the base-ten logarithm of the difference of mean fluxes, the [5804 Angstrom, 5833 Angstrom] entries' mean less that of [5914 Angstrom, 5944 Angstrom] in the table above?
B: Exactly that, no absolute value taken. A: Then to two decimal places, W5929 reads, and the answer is -0.22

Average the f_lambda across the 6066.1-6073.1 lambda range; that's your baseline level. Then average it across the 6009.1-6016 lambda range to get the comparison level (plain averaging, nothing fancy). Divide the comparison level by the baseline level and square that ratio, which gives 1.12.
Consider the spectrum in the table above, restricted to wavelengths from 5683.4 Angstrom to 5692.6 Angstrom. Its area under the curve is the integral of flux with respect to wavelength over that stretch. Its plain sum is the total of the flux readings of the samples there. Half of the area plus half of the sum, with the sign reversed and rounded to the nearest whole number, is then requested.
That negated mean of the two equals -137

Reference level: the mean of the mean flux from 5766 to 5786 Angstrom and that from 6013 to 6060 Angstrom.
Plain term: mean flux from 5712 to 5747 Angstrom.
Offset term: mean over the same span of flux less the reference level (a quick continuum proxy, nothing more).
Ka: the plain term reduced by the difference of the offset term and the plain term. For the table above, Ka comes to 37.7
